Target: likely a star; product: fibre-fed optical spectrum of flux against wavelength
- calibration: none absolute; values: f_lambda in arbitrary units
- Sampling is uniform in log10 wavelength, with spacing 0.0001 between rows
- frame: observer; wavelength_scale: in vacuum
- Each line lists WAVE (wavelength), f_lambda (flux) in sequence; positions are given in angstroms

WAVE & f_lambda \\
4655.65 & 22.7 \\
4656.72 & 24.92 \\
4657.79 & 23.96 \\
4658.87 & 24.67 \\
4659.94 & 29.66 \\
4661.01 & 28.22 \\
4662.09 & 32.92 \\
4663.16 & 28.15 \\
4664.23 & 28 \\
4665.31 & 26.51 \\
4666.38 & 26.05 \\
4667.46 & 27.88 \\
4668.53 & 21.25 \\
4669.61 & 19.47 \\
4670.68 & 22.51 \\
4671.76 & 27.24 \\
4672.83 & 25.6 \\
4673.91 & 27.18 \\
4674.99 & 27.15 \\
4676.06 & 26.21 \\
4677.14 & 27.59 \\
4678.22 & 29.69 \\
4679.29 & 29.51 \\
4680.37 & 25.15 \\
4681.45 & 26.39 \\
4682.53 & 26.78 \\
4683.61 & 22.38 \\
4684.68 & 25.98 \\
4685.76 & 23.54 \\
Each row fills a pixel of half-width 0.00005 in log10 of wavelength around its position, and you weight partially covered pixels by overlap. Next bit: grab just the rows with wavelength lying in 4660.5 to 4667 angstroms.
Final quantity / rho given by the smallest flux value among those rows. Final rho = 26.05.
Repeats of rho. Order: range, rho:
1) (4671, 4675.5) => 25.6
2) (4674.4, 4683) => 25.15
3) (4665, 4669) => 21.25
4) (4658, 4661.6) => 24.67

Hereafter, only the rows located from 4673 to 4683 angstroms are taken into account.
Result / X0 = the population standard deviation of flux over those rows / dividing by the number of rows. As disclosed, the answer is 1.4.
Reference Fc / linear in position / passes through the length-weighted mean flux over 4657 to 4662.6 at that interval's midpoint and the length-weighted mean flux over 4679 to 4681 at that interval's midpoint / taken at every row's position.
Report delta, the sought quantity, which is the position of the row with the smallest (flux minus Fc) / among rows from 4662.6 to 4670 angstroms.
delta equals 4669.61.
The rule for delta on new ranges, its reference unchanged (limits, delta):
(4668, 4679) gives 4669.61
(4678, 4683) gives 4680.37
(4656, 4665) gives 4657.79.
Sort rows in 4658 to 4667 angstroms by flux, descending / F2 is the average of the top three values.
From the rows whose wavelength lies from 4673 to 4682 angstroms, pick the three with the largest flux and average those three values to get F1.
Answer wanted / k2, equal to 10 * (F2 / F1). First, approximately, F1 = 28.9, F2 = 30.3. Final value 10.5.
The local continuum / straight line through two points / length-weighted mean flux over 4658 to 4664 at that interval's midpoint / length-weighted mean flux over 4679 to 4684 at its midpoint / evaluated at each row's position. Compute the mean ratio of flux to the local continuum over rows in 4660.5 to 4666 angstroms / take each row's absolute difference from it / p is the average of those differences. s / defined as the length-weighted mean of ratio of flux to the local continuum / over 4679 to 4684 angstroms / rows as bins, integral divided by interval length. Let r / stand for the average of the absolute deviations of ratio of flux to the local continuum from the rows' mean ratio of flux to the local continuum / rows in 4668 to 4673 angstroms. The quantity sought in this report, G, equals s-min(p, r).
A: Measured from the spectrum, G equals 0.94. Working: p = 0.057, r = 0.10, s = 1.00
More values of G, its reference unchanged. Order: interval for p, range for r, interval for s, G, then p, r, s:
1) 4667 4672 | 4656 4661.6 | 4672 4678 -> 0.93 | 0.114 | 0.08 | 1.01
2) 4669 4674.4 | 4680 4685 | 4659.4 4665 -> 0.98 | 0.105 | 0.05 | 1.04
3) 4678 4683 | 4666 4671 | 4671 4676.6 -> 0.93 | 0.058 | 0.10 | 0.99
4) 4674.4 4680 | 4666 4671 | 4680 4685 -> 0.93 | 0.054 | 0.10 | 0.98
